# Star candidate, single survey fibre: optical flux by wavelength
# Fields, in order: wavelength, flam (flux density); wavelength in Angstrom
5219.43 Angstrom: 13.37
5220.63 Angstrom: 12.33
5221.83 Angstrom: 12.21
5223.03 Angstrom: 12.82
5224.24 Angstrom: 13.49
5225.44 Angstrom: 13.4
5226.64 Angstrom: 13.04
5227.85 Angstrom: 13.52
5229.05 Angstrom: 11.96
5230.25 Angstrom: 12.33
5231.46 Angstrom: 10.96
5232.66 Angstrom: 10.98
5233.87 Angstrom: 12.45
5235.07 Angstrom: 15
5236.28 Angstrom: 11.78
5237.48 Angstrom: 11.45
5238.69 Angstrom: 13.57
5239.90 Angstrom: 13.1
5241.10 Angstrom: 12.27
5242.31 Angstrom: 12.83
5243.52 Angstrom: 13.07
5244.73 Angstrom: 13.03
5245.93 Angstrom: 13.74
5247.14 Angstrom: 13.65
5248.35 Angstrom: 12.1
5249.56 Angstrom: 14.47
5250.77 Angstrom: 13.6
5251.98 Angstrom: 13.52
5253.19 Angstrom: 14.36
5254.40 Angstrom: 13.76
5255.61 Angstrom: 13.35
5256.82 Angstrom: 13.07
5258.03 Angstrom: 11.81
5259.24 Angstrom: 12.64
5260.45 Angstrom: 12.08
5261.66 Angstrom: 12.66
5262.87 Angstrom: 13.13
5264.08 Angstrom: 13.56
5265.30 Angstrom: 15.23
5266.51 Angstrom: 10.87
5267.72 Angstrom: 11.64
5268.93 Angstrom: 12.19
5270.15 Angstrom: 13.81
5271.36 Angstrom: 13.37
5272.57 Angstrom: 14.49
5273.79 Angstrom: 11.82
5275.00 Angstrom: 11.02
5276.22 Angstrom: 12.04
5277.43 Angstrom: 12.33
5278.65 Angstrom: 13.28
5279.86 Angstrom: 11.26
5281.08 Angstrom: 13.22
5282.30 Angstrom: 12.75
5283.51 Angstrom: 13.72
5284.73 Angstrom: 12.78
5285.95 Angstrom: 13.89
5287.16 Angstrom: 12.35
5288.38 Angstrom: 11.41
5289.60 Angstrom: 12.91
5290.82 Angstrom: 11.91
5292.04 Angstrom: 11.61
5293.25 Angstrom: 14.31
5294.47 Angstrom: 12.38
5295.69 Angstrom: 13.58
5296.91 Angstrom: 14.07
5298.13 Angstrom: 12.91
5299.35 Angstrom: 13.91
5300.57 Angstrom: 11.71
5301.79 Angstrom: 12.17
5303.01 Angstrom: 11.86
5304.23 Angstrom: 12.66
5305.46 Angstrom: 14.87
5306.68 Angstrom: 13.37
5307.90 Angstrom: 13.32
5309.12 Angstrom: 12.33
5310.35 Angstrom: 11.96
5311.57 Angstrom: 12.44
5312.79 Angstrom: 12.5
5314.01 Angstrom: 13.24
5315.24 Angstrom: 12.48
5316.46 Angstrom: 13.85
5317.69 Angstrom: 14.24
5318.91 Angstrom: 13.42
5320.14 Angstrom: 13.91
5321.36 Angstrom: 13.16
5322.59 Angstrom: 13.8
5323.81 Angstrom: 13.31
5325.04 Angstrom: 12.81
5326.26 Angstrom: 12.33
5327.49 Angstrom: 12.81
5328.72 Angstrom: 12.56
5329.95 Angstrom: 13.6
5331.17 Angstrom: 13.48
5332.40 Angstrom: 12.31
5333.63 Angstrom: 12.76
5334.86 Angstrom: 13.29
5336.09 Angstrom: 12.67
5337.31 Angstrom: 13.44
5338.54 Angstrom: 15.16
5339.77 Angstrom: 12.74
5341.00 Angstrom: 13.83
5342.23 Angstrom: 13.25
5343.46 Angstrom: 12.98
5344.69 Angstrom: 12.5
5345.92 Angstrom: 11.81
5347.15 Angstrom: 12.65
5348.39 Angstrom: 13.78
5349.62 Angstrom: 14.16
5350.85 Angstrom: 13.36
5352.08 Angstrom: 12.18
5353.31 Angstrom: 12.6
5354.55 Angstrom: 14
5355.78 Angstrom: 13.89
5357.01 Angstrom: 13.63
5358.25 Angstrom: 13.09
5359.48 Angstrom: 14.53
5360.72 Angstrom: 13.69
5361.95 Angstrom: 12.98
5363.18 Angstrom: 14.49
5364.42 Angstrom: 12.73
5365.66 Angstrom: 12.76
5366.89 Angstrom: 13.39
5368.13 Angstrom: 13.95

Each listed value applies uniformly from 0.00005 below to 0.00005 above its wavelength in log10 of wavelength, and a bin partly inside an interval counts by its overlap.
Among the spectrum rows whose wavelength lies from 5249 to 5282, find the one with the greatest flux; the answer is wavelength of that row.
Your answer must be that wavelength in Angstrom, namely 5265.30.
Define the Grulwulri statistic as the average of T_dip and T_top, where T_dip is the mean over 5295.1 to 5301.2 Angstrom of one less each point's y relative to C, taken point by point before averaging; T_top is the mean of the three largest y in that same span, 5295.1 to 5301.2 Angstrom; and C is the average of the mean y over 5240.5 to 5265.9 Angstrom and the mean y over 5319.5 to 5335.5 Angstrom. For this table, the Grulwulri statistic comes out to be 6.9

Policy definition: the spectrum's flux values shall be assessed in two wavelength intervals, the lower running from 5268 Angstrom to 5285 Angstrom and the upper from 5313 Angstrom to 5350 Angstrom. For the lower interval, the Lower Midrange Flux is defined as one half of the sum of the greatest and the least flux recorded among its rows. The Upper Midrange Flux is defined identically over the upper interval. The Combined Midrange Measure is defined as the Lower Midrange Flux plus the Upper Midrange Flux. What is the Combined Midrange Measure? 26.2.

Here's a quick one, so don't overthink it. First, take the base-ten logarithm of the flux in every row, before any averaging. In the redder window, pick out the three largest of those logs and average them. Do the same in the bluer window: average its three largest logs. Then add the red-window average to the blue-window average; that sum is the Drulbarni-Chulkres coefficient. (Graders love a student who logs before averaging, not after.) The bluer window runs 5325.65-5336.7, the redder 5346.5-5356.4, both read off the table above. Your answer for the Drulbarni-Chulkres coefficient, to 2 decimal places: 2.28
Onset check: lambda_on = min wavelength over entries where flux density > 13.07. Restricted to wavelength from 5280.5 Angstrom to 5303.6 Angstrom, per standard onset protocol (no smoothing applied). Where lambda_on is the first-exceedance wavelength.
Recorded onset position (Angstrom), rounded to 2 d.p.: 5281.08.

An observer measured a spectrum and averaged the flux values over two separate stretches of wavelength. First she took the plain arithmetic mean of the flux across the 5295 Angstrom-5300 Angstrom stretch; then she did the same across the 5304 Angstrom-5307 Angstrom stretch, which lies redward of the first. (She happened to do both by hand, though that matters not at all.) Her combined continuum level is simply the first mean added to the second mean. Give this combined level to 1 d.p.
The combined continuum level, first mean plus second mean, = 27.3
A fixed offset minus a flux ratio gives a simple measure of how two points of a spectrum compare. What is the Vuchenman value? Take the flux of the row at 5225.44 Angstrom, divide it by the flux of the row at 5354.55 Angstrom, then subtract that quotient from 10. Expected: 9.04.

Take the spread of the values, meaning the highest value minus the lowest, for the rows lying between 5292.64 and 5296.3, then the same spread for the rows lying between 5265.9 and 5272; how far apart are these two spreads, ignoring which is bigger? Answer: 1.01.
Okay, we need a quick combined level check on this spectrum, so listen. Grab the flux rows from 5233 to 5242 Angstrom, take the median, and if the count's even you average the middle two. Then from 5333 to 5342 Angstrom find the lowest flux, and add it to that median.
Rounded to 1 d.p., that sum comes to 25.1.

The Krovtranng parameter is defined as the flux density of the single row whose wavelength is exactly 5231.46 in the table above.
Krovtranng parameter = 10.96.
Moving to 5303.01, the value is 11.86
